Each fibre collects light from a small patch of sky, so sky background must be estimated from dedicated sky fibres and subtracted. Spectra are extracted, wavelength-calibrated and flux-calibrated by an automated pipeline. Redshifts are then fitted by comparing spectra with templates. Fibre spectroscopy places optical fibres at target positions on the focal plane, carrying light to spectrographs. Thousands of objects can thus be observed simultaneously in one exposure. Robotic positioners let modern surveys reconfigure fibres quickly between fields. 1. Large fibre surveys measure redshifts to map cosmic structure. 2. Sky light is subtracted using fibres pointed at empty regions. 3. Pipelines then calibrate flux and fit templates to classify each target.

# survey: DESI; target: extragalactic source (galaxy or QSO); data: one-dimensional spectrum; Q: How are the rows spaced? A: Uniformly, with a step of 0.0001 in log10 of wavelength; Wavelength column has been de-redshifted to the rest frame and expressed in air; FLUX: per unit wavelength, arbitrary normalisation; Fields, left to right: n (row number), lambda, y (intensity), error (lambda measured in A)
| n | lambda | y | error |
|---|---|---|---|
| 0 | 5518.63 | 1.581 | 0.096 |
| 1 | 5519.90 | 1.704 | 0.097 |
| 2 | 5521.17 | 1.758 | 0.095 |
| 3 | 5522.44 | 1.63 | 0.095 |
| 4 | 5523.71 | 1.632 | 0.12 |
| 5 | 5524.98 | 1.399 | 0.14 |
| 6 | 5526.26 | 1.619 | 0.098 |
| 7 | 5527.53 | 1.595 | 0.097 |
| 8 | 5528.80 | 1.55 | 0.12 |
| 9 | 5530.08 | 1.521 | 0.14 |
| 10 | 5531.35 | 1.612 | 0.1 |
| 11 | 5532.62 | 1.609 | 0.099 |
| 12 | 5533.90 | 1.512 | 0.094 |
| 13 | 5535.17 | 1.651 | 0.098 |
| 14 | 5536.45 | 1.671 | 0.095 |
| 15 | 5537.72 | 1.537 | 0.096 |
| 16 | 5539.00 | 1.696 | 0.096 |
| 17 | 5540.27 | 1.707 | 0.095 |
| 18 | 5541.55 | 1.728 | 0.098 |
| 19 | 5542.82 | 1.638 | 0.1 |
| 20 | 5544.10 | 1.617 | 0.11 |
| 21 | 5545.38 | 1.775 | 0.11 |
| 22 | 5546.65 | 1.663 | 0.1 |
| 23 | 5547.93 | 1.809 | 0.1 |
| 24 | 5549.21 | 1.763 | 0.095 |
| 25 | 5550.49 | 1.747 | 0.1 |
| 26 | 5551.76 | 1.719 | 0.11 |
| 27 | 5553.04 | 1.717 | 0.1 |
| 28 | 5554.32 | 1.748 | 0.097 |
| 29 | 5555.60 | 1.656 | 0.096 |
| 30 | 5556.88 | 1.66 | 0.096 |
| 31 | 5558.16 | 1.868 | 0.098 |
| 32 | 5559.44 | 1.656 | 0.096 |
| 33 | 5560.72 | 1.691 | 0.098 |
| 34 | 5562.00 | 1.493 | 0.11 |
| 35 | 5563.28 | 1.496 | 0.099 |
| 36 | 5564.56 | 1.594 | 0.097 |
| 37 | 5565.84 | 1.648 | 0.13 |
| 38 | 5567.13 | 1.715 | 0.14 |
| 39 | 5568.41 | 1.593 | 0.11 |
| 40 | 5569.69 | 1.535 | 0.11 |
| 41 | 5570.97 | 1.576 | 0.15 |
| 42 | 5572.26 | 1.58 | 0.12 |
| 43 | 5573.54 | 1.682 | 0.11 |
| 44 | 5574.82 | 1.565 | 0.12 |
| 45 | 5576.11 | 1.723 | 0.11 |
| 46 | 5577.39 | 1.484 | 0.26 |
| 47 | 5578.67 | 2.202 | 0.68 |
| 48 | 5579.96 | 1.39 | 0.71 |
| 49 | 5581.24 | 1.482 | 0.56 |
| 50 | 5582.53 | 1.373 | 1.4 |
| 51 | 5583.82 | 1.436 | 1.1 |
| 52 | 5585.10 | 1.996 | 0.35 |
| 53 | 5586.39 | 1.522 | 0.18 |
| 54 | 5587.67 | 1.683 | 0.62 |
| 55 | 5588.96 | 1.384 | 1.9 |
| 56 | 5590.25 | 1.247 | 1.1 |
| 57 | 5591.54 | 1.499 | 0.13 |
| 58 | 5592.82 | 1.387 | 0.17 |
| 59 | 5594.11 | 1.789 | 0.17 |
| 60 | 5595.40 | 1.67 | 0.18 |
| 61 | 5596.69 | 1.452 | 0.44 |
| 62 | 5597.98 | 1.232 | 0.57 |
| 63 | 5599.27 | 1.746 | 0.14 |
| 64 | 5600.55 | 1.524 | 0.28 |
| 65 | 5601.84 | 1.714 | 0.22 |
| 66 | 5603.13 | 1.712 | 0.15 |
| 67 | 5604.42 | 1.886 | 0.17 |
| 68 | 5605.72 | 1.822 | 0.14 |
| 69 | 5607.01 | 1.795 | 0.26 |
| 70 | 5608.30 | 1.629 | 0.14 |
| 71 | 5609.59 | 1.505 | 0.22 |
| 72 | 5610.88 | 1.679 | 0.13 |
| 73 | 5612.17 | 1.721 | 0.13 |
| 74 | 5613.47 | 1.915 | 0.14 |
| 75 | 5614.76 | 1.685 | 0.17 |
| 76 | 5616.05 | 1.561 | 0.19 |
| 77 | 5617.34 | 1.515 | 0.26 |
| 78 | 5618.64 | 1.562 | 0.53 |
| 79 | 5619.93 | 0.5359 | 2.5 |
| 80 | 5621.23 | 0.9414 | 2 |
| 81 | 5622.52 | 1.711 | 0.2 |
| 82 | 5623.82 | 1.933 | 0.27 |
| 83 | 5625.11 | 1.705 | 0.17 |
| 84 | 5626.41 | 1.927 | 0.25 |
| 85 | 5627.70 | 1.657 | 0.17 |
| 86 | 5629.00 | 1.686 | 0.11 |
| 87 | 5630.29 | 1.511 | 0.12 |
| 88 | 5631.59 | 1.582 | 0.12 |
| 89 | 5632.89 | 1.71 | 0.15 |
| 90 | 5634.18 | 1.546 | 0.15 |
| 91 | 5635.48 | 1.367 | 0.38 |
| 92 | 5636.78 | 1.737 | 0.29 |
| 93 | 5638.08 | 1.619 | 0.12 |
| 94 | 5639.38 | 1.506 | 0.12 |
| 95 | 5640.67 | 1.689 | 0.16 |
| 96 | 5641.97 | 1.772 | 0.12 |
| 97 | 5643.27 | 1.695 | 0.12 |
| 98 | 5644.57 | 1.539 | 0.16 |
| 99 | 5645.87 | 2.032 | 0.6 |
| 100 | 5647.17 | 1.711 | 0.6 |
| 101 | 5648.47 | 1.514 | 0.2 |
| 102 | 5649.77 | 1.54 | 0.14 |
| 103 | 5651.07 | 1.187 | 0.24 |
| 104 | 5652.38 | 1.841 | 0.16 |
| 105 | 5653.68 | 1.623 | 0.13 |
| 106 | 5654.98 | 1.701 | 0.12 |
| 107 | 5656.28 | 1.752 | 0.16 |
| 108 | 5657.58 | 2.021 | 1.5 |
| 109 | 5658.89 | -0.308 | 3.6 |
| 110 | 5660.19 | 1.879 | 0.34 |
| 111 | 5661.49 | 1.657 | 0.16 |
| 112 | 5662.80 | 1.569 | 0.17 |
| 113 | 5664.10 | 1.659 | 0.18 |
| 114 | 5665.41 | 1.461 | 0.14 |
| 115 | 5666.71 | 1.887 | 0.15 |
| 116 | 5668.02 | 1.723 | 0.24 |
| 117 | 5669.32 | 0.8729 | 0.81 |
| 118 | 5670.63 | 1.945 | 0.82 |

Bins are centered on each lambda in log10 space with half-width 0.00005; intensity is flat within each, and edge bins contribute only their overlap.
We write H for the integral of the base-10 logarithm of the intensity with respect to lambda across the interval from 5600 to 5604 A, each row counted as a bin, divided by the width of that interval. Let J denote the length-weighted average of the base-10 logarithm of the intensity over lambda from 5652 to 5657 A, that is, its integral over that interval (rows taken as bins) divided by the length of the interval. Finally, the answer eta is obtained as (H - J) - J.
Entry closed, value -0.25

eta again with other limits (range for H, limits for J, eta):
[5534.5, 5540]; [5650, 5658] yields -0.22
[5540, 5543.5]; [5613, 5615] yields -0.29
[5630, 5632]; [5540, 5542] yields -0.28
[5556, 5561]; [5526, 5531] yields -0.16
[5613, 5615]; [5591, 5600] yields -0.11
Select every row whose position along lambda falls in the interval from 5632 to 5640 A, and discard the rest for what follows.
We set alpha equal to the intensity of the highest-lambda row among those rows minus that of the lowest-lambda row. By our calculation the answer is -0.20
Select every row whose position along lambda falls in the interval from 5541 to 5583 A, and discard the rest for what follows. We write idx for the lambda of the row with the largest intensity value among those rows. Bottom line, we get 5578.67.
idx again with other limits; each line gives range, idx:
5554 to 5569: 5558.16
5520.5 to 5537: 5521.17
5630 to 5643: 5641.97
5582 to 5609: 5585.10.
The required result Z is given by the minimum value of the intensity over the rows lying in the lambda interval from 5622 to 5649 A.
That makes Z 1.367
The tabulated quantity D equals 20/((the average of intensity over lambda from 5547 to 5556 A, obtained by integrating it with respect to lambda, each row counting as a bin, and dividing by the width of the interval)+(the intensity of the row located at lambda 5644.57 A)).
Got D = 6.11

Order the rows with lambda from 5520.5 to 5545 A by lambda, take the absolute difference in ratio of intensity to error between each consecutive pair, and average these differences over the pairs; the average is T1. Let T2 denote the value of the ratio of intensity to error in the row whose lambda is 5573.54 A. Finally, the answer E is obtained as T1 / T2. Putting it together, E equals 0.13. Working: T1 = 1.9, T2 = 15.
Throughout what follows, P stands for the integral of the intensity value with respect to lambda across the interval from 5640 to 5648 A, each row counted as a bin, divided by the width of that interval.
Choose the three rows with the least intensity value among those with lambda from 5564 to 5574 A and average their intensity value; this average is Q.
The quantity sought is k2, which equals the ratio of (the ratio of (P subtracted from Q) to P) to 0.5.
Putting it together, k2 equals -0.20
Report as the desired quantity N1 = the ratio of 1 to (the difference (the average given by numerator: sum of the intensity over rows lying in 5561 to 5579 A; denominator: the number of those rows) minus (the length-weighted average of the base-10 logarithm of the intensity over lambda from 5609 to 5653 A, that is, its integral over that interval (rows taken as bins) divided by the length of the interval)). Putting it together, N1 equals 0.694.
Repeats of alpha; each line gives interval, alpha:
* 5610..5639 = -0.06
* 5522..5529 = -0.08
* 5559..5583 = -0.28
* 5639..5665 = 0.15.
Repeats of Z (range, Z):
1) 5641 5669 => -0.308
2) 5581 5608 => 1.232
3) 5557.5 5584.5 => 1.373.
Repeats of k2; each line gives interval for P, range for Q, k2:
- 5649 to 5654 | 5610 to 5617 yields 0.13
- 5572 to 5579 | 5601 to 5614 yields -0.10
